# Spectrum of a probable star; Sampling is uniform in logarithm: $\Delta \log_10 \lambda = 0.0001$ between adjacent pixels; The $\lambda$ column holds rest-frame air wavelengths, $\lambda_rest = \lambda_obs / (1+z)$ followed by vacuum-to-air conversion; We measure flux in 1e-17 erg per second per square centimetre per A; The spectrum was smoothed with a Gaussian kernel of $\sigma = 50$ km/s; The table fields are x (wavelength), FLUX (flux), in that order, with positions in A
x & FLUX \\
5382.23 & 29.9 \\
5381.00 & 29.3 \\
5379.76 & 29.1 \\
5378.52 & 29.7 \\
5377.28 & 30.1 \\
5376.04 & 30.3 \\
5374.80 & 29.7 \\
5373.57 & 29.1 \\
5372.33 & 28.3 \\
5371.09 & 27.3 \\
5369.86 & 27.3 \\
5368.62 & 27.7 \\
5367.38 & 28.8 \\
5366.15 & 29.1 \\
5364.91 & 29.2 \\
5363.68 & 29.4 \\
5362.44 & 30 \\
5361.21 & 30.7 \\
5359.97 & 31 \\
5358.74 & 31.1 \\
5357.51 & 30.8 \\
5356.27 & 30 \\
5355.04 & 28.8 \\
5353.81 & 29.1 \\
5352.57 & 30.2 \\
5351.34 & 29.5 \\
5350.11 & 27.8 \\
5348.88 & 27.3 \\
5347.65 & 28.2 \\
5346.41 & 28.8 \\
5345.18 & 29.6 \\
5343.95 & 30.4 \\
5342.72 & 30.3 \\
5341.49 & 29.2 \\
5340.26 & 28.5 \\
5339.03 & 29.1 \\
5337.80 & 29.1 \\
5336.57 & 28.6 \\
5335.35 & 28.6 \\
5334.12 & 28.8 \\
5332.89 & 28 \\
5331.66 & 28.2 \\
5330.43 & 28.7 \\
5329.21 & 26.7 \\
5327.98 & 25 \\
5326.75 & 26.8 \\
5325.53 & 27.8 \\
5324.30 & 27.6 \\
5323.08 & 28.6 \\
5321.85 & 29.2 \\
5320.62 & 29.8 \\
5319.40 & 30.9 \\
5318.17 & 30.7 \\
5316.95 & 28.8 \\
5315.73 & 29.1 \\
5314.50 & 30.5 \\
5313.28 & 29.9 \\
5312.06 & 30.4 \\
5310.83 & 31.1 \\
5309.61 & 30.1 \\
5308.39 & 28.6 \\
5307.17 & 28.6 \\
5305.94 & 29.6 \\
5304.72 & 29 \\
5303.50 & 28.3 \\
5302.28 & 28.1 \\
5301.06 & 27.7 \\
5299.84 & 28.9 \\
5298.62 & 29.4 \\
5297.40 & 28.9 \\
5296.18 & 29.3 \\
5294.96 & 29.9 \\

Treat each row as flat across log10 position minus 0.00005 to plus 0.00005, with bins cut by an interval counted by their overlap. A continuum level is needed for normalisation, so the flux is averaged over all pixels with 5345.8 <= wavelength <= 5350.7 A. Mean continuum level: 28.0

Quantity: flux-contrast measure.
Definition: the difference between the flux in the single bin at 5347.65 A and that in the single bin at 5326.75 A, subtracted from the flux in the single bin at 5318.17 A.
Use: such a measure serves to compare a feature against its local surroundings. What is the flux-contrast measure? 29.3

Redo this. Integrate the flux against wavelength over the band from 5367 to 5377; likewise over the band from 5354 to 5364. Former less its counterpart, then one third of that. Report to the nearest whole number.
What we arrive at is -5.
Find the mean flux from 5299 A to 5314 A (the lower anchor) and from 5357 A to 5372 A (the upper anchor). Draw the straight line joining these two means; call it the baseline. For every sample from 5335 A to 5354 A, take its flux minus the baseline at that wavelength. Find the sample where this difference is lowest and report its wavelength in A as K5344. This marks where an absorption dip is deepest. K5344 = 5348.88 A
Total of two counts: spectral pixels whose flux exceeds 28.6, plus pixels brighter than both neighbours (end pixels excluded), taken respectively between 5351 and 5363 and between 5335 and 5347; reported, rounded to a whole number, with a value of 11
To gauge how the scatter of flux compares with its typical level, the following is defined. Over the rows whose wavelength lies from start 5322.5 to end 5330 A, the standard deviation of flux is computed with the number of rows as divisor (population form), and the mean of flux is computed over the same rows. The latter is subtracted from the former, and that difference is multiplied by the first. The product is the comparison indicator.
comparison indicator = -29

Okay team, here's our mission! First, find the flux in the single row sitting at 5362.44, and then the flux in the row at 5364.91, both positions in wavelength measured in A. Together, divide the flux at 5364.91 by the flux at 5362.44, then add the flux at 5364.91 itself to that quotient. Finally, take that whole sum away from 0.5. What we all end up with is -29.7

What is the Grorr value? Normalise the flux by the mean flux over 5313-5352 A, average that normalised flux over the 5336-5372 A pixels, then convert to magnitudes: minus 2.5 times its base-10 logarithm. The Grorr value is -0.017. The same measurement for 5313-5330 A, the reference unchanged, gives 0.003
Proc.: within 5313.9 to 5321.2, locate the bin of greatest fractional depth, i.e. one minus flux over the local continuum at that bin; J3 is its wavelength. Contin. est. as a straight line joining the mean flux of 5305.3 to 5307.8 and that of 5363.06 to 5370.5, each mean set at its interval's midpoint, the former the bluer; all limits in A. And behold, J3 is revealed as 5316.95 A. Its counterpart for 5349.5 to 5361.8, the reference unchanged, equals 5350.11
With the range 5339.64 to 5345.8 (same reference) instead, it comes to 5340.26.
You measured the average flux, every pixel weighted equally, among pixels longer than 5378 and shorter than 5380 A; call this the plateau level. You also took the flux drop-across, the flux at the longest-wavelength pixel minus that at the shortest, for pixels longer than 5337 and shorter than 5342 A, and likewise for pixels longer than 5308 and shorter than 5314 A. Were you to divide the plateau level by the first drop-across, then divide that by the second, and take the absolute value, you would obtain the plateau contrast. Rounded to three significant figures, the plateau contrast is 226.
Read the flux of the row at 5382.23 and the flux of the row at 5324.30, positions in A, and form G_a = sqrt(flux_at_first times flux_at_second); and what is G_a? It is 28.7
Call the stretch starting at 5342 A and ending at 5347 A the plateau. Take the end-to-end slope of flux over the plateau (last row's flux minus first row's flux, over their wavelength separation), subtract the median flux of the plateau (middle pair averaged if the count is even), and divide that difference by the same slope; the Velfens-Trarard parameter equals 75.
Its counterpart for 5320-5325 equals 49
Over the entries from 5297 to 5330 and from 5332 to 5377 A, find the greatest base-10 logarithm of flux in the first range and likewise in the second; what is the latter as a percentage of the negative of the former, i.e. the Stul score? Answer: -100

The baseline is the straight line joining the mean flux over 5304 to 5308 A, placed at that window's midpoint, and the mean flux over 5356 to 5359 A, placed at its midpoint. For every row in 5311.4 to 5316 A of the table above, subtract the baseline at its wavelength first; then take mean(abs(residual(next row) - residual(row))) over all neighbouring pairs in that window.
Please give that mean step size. 0.85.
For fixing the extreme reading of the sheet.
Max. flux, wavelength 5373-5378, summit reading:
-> 30.3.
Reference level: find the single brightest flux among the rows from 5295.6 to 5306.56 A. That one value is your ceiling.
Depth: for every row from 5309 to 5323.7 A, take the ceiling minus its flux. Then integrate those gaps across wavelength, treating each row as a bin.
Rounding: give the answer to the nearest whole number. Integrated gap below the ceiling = -5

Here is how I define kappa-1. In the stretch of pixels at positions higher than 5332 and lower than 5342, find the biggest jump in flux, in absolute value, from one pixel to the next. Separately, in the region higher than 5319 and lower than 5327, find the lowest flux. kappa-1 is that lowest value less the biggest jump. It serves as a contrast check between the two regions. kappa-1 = 26.0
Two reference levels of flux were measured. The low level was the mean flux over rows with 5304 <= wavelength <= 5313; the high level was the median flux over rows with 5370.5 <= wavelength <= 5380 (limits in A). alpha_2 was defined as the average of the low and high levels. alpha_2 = 29.5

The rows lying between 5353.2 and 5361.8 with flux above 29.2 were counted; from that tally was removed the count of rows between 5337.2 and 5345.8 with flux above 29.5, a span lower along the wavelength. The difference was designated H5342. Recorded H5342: 2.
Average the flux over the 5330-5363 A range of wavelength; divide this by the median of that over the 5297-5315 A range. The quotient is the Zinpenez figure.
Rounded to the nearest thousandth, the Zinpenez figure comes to 1.009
